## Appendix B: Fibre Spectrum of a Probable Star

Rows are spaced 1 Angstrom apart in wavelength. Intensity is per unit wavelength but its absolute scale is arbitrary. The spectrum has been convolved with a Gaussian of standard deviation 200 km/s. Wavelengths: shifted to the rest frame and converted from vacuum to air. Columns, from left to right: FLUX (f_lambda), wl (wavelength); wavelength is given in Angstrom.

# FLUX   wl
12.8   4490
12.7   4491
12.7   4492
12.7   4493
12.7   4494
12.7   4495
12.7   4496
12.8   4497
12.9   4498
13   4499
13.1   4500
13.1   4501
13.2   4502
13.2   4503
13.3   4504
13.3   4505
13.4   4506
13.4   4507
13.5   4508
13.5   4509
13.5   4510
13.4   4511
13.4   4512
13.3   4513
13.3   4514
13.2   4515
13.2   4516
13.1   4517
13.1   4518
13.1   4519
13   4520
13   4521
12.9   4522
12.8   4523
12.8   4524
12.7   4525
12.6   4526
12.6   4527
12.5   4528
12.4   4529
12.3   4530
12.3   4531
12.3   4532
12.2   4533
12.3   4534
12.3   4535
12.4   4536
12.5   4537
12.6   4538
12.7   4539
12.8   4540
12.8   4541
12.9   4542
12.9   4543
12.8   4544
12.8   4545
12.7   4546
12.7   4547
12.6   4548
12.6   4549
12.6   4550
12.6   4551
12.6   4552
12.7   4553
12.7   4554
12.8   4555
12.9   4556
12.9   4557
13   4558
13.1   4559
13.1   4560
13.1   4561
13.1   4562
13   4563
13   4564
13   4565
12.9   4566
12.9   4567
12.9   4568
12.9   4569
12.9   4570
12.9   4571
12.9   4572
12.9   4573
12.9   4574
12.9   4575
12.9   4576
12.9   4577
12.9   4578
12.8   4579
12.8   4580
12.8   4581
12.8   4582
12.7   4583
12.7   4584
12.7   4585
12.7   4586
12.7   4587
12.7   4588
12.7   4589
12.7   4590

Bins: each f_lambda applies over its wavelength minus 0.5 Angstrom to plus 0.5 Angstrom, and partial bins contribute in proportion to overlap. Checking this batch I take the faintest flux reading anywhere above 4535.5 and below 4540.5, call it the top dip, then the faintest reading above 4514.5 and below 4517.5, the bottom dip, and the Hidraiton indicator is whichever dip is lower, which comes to 12.4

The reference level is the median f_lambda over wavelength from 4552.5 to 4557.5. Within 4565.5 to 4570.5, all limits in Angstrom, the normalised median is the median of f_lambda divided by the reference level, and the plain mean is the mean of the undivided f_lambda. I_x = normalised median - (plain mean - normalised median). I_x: -10.9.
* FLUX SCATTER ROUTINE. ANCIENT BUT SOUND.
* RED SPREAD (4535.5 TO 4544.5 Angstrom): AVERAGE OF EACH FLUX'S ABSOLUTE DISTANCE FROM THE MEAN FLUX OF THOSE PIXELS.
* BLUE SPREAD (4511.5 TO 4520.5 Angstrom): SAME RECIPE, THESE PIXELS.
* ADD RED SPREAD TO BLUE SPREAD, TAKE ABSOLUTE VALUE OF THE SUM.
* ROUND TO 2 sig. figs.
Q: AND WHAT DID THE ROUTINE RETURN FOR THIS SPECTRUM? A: 0.24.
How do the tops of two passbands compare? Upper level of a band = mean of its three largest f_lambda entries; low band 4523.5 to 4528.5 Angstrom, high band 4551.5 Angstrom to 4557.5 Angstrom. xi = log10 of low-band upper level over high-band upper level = -0.006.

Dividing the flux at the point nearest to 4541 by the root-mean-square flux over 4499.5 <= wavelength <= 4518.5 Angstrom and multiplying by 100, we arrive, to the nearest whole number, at 96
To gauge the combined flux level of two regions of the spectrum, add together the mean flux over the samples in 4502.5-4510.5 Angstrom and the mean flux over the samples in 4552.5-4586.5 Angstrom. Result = 26.3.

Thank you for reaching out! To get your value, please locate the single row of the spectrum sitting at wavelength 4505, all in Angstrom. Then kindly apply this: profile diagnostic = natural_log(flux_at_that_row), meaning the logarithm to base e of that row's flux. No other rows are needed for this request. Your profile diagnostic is 2.588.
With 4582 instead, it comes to 2.549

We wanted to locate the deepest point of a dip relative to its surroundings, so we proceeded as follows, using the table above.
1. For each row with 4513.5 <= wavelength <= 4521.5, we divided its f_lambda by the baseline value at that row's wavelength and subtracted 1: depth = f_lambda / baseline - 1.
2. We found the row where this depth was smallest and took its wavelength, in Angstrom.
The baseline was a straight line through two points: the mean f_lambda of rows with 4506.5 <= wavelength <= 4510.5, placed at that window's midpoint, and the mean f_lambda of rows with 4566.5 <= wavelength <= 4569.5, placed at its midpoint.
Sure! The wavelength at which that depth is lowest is 4520 Angstrom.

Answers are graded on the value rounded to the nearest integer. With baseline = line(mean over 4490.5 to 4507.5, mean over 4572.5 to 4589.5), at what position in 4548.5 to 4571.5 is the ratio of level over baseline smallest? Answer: 4549 Angstrom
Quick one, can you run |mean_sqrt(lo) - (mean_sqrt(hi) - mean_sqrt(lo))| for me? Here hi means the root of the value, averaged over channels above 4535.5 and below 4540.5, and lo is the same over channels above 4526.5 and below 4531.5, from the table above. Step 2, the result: 3.50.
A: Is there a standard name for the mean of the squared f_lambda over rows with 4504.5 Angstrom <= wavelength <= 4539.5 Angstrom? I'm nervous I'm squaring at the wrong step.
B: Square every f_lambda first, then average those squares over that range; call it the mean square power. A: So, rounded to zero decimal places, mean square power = 166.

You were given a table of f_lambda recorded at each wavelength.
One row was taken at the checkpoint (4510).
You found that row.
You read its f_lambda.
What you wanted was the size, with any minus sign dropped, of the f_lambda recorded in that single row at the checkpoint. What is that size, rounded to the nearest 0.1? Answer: 13.5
